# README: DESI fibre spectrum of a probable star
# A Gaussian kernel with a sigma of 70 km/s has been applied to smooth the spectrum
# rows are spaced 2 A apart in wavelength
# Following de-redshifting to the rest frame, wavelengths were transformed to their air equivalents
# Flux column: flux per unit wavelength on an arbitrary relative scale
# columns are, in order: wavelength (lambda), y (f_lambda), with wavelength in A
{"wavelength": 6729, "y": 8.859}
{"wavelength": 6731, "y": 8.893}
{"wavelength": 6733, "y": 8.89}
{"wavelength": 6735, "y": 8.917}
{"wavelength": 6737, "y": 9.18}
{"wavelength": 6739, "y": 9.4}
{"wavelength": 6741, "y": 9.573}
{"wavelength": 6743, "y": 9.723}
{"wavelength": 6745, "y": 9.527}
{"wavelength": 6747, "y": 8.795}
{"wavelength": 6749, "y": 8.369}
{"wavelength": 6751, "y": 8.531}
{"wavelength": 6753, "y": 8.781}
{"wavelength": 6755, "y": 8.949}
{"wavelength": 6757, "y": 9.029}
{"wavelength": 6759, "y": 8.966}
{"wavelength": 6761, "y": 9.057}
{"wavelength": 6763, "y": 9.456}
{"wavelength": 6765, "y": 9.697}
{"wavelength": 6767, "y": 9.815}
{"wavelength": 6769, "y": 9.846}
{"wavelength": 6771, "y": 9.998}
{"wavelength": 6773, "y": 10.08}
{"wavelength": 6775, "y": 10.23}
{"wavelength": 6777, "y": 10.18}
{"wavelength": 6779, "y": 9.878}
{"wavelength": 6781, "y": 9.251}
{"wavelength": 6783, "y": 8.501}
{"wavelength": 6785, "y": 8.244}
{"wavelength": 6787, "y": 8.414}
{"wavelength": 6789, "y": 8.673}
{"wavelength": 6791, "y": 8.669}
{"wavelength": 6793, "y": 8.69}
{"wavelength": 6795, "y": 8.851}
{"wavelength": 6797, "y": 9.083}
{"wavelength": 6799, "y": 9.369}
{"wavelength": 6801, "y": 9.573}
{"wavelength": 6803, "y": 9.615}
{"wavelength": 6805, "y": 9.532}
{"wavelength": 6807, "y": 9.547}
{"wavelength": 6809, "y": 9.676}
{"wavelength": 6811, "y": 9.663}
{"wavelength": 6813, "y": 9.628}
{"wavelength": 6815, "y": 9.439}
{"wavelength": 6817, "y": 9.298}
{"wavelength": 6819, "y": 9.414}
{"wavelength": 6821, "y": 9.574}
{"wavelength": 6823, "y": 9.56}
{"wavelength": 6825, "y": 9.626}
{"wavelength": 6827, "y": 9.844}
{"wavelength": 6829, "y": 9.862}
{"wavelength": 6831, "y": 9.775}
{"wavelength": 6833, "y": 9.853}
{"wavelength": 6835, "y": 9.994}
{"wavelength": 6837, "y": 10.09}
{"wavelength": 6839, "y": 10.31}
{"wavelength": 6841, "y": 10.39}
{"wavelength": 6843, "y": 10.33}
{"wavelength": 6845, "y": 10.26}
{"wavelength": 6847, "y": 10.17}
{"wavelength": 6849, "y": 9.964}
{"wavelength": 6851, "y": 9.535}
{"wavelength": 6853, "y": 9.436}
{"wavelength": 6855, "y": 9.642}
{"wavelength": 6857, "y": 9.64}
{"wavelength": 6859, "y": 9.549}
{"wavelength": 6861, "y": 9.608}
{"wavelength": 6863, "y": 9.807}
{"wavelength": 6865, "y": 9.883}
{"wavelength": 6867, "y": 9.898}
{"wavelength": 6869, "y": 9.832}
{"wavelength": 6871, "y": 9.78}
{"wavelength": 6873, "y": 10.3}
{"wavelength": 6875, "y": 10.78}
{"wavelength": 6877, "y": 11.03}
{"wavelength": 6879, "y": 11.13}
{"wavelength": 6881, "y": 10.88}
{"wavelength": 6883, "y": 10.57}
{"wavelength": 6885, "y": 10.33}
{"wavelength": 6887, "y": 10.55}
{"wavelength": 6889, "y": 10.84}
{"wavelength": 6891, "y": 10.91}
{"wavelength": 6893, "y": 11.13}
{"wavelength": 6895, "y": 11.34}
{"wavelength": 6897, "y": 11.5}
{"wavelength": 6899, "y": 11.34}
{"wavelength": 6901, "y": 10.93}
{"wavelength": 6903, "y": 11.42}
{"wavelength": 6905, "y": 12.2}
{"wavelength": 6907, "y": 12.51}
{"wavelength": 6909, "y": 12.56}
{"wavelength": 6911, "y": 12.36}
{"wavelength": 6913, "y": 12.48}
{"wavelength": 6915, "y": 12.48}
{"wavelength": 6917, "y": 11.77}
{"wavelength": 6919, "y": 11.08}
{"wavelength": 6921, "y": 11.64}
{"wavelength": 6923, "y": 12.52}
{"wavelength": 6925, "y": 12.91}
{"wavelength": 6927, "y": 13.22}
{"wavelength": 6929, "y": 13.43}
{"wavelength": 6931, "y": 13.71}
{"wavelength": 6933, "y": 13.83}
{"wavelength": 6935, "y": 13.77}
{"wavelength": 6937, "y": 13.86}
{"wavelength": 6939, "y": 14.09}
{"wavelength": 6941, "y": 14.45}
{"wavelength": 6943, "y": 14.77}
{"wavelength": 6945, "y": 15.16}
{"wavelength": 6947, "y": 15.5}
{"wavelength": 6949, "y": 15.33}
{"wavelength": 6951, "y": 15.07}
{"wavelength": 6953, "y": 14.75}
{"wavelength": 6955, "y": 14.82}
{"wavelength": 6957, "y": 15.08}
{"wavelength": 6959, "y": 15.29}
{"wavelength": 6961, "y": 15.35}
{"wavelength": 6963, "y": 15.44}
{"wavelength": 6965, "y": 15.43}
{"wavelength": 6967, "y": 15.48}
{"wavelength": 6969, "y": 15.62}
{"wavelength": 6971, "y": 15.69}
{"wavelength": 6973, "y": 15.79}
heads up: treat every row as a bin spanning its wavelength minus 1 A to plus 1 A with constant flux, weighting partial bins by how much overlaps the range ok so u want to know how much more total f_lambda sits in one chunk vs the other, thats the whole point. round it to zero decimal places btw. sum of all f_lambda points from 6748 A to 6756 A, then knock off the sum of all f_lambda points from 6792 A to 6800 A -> -1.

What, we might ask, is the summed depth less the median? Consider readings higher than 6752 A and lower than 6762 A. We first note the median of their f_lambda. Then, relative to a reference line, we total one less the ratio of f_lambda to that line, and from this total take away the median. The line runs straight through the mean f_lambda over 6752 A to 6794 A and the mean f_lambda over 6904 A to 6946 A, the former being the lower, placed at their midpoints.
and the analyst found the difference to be -9.0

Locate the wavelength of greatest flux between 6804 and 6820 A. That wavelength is 6809 A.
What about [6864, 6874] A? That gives 6873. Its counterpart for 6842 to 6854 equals 6843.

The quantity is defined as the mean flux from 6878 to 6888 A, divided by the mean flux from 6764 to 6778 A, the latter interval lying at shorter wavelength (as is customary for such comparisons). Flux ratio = 1.07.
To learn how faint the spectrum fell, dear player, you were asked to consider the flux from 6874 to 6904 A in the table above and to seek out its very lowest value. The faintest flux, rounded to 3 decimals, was 10.330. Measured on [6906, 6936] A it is 11.080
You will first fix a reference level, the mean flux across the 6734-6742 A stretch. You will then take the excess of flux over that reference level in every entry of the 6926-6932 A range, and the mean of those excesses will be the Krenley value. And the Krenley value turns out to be 4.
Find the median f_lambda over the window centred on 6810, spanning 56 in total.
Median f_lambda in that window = 9.6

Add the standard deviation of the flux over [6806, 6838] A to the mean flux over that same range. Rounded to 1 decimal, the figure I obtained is 9.9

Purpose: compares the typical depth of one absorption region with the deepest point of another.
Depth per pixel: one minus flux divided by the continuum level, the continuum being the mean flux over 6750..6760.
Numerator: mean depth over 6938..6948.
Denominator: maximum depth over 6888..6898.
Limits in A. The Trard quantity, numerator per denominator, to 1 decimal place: 3.0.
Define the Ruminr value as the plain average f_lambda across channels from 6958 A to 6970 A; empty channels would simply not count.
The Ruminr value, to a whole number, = 15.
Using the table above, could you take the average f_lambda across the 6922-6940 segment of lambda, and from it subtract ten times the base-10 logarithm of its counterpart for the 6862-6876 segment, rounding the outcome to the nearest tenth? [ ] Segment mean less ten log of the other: 3.5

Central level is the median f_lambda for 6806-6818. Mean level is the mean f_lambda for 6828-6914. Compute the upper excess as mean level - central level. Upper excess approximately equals 1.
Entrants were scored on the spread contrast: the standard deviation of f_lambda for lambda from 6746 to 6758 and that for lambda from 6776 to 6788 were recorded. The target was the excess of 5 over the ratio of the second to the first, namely 1.7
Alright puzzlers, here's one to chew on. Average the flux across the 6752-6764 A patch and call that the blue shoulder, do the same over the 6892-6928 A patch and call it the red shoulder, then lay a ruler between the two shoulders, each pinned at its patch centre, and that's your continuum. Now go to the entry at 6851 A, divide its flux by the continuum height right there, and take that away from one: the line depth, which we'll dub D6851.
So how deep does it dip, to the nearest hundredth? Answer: 0.12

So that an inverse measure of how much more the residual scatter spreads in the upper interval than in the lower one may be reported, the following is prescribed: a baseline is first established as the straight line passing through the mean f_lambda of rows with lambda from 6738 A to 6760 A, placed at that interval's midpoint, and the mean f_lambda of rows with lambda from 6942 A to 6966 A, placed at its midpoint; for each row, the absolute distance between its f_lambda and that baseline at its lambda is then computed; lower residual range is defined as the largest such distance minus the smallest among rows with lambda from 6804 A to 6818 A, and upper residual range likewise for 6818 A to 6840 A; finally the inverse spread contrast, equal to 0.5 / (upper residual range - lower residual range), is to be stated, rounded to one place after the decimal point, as -1.6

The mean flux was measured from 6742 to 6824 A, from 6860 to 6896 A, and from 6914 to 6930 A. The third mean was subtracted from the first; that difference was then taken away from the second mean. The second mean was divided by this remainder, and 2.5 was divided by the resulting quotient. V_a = 3.24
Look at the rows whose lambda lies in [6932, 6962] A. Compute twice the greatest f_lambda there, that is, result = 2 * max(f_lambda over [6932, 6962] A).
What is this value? 31.0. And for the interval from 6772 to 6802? 20.5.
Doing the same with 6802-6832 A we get 19.7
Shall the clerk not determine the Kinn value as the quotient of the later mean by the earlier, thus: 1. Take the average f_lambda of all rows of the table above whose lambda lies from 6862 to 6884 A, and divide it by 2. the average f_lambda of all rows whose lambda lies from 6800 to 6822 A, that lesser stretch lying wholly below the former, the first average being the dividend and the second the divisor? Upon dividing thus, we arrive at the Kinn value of 1.09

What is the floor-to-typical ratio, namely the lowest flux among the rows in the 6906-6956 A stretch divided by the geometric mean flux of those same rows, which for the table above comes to 0.82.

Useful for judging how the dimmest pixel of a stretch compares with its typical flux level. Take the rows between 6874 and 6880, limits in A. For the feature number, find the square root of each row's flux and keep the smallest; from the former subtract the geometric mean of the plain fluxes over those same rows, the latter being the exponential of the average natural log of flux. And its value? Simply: -7.7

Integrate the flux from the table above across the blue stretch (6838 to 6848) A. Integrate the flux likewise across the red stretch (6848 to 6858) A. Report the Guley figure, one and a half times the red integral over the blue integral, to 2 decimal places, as 1.41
